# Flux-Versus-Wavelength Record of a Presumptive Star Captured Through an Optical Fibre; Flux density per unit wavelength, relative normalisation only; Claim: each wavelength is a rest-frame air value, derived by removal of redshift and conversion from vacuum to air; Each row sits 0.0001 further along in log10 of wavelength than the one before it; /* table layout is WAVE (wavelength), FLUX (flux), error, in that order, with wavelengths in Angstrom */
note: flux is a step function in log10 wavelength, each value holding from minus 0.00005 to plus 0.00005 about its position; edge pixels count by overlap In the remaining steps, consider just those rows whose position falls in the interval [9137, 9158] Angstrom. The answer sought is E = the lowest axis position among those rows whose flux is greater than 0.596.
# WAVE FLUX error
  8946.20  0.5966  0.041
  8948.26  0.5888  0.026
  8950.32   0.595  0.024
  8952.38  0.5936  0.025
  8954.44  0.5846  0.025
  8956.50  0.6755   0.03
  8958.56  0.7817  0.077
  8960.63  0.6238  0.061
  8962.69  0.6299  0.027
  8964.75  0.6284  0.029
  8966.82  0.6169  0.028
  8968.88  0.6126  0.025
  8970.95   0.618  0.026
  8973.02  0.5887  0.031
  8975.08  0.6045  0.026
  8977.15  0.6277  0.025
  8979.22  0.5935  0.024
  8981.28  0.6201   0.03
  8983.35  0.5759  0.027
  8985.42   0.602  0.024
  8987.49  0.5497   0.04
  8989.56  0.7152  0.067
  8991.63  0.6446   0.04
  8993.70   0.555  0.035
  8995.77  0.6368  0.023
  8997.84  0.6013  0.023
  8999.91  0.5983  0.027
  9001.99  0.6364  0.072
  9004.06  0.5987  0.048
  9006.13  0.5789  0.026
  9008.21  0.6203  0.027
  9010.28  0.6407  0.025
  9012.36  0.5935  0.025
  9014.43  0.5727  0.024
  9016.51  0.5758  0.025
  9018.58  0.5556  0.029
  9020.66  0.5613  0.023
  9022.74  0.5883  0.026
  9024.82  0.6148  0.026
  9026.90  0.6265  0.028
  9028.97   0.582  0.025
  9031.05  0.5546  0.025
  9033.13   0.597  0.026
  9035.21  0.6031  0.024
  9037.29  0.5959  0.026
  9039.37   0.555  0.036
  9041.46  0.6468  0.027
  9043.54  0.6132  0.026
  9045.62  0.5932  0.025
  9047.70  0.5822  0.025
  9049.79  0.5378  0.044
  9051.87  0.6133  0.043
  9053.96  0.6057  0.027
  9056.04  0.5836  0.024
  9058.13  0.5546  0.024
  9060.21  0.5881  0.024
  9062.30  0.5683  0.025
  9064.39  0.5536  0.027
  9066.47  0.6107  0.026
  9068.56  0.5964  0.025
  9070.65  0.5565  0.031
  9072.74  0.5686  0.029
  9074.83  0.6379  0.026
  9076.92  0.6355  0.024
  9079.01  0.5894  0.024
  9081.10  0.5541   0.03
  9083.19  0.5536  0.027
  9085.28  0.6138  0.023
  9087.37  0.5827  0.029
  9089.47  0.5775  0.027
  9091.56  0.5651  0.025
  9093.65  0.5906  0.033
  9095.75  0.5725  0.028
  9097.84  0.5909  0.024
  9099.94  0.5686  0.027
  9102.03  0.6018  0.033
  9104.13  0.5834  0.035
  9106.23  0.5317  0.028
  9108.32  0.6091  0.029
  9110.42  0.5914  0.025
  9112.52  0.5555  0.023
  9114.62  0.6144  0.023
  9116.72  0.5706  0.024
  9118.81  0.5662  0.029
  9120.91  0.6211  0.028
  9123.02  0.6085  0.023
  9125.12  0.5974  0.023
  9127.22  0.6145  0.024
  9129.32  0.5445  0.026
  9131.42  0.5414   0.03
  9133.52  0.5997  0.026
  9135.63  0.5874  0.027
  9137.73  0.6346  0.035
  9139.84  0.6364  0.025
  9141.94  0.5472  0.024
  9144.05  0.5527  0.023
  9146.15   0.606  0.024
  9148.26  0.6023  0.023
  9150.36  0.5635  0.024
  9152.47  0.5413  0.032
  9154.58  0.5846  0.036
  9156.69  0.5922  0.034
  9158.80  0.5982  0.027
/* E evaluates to 9137.73 Angstrom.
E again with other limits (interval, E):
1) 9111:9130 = 9114.62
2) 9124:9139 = 9125.12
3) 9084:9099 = 9085.28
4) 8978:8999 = 8981.28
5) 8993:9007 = 8995.77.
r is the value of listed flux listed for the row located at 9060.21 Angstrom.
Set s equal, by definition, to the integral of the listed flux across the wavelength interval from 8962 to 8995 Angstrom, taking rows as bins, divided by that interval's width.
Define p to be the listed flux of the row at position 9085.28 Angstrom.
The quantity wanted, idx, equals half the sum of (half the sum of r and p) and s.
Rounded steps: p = 0.6138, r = 0.5881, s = 0.611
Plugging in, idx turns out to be 0.606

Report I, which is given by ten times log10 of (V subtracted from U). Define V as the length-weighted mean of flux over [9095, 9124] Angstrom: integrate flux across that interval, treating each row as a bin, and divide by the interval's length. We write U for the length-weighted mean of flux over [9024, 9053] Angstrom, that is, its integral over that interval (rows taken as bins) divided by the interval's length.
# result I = -20.4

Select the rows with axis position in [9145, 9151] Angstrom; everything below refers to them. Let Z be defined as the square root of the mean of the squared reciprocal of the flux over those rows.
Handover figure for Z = 1.70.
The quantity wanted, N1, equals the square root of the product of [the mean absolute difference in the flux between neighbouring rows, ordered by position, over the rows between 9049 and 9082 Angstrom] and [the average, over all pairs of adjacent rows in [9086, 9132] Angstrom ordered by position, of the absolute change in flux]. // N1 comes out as 0.030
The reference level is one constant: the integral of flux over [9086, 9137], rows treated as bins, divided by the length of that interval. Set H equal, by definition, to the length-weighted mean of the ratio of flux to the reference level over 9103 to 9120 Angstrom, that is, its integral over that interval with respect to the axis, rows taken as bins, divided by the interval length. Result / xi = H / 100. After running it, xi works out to 0.0099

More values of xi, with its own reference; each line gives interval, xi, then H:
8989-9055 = 0.0103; 1.027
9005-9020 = 0.0101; 1.012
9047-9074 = 0.0099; 0.992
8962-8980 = 0.0105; 1.051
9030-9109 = 0.0100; 1.003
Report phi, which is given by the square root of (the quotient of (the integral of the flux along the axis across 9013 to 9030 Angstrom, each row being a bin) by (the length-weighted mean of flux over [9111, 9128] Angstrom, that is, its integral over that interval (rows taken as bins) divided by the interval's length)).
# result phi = 4.10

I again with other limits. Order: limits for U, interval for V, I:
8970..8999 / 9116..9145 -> -16.6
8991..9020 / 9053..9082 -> -18.7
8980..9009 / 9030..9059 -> -16.8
